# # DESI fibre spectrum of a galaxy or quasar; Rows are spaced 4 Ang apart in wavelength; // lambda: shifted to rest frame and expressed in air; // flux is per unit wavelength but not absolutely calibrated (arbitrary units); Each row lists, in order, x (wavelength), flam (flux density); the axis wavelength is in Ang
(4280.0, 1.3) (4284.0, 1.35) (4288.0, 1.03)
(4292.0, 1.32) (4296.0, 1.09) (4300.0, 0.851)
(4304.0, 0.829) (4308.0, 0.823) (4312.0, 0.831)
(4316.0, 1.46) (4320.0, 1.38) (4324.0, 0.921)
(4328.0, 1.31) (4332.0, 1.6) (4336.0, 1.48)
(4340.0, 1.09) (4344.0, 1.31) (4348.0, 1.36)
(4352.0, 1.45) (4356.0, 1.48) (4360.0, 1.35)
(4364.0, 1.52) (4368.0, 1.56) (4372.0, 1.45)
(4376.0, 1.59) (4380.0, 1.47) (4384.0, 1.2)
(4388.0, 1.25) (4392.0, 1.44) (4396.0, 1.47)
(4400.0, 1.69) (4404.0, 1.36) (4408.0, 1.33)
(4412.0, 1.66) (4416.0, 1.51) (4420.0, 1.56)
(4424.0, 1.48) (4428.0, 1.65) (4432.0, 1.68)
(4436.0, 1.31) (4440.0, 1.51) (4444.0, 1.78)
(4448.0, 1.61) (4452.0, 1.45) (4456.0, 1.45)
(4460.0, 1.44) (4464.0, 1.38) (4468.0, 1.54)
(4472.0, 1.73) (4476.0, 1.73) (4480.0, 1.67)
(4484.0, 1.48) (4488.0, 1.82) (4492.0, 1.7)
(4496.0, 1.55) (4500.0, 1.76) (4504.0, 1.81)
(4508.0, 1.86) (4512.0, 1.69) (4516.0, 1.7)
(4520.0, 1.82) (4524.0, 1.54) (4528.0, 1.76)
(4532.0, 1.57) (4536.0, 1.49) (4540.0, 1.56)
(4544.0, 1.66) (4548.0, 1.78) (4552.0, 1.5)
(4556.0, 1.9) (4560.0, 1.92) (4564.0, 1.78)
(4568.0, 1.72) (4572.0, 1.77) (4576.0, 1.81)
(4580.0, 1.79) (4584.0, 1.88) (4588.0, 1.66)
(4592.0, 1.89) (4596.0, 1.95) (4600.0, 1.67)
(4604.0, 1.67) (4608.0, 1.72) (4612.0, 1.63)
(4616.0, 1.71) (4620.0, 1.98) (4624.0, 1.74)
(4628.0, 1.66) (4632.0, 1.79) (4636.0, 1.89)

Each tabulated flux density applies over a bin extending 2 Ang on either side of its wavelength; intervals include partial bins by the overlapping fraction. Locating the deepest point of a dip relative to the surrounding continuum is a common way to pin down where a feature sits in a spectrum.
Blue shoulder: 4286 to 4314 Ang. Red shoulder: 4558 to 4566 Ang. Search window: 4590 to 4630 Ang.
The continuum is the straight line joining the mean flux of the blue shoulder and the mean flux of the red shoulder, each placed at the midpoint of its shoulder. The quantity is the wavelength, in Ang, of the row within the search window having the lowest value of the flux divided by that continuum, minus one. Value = 4628.0 Ang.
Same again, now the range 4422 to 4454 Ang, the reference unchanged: 4436.0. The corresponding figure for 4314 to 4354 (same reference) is 4324.0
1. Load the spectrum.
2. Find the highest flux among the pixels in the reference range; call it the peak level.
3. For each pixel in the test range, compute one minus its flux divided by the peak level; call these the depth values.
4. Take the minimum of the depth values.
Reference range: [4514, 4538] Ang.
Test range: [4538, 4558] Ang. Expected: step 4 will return -0.044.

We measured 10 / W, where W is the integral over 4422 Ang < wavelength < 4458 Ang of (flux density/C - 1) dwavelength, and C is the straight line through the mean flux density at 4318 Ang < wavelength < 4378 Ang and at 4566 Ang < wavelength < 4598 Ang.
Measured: -57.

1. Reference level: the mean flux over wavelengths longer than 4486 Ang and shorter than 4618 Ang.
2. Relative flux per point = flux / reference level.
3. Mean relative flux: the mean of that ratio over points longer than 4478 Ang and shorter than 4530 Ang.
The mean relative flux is 0.99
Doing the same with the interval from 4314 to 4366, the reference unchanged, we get 0.79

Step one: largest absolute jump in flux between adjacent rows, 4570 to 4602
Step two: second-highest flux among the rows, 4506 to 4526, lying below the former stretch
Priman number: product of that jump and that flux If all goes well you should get 0.510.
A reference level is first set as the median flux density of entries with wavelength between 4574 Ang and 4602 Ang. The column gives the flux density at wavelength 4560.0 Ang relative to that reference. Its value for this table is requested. 0.11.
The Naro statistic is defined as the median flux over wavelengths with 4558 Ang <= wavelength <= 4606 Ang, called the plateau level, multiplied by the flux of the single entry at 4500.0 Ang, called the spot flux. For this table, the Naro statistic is 3.1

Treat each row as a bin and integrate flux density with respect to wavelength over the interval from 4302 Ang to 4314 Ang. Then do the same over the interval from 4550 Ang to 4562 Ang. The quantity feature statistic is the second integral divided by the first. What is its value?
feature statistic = 2.14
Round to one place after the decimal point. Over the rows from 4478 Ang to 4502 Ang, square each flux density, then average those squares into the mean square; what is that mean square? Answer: 2.8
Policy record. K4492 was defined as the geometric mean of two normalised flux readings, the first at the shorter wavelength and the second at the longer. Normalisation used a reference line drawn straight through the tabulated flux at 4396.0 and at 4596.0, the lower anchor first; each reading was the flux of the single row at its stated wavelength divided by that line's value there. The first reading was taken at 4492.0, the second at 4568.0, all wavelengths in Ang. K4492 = 0.96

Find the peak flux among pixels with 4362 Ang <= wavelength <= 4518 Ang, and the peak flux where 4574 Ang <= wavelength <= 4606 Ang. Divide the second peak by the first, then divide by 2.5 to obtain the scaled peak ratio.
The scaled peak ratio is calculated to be 0.419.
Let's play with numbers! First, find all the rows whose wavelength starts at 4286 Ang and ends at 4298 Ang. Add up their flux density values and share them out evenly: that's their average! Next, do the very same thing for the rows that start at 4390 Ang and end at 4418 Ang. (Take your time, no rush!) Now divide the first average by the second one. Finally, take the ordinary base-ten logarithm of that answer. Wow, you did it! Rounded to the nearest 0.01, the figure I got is -0.11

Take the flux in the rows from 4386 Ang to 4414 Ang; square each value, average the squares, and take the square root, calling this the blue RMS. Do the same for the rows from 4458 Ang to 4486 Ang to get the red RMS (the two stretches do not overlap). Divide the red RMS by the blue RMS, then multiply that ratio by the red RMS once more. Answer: 1.69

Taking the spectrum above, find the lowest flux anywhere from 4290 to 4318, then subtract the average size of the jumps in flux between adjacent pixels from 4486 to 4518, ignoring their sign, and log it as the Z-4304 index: 0.71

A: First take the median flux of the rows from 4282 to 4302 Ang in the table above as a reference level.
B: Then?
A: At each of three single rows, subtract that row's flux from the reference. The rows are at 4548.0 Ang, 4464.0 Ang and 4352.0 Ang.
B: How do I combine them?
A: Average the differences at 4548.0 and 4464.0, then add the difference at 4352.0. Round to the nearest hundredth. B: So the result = -0.85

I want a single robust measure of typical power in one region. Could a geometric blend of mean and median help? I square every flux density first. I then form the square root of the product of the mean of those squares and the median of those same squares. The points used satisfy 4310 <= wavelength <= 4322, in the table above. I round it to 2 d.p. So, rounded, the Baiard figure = 1.73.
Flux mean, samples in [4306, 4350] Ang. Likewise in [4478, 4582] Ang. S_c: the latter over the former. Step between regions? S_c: 1.39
